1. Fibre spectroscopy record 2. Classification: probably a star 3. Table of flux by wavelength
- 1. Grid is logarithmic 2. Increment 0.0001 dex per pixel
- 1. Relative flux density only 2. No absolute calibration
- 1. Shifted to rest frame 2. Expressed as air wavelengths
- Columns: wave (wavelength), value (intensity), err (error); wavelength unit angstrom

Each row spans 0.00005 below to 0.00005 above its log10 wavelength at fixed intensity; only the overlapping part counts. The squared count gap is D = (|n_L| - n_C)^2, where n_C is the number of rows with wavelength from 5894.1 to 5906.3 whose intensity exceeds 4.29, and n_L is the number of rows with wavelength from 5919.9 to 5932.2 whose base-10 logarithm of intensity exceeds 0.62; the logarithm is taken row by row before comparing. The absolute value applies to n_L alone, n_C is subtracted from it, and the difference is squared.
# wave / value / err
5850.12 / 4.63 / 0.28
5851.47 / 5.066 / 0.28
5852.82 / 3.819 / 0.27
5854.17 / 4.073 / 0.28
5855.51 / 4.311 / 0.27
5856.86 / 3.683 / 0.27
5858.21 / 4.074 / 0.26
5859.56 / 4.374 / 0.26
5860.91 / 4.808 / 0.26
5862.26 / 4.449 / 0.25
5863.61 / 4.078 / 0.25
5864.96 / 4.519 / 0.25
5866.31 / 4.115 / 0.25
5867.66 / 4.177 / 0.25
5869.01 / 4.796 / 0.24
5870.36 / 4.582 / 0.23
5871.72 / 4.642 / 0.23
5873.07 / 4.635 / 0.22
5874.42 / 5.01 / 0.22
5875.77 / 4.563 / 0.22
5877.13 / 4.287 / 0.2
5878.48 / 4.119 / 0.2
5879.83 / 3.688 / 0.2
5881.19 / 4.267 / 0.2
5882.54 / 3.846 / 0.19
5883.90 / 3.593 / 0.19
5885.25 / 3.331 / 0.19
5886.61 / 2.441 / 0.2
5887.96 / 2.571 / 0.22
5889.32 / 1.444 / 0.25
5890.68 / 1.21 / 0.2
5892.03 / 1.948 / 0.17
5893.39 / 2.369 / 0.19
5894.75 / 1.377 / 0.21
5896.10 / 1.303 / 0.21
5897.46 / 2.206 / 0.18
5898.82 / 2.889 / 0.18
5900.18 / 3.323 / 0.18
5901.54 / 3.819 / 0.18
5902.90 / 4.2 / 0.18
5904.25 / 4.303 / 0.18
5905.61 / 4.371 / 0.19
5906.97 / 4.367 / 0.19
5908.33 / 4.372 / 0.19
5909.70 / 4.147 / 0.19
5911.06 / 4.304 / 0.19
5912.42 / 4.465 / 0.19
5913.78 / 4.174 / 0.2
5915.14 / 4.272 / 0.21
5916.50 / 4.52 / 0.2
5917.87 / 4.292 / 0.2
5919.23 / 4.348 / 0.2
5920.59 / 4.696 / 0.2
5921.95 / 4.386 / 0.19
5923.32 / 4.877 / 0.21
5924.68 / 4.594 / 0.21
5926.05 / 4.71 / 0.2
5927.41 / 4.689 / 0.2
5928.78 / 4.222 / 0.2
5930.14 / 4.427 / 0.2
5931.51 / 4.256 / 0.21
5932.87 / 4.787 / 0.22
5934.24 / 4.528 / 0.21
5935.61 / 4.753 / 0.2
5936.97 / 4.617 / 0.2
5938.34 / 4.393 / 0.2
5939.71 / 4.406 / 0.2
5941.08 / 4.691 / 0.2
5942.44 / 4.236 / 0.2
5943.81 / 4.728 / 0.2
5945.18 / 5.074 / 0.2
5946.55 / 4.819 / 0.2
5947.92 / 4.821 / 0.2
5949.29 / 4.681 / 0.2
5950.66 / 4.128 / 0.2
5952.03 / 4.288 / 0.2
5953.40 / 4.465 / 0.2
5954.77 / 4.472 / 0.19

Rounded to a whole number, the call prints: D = 49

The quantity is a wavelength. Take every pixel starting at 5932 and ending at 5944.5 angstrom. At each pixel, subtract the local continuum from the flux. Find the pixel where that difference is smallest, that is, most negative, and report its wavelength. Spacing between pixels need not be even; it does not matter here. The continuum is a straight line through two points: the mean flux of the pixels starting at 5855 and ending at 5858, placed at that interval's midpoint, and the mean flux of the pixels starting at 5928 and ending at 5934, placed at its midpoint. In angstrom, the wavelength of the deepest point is 5942.44 angstrom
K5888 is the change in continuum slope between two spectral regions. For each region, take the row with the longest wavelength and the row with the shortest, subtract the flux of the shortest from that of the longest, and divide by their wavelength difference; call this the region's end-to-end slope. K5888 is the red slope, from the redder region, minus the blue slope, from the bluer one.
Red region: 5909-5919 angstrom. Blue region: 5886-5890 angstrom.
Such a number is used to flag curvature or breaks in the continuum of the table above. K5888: 0.4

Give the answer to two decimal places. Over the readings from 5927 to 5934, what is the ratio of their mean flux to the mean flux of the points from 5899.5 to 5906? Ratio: 1.12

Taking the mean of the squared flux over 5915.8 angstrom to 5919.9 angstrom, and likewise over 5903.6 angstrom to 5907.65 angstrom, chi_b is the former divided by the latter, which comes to 1.0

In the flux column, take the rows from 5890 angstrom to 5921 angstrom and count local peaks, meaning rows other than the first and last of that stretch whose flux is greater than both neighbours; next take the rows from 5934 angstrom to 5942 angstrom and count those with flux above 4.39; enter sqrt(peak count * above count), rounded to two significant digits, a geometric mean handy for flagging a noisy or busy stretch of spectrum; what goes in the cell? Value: 5.5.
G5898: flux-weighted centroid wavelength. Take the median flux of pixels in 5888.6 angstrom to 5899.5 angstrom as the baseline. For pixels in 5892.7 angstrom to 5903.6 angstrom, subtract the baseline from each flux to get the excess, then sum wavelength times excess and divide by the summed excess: 5900.9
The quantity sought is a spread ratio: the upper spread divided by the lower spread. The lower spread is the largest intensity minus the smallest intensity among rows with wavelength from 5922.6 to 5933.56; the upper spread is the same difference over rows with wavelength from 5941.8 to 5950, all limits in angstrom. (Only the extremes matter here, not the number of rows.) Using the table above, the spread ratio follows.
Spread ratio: 1.3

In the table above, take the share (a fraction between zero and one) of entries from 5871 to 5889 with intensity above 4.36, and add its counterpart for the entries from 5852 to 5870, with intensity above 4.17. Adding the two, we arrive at 0.85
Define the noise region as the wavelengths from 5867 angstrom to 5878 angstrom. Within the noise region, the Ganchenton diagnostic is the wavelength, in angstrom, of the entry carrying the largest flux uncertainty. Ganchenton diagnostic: 5867.66 angstrom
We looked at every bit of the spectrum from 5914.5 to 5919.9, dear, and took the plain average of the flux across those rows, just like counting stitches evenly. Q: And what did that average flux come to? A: 4.36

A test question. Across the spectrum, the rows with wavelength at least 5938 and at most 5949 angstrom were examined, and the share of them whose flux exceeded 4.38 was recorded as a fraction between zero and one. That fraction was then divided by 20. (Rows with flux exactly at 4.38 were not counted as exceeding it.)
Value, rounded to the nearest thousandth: 0.044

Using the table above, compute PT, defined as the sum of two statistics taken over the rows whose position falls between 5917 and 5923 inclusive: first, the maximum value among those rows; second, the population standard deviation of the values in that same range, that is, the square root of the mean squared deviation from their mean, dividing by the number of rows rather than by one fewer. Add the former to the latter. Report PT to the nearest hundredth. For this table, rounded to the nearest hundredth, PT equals 4.85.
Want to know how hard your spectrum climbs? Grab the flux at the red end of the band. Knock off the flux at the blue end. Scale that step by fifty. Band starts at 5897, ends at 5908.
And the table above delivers 108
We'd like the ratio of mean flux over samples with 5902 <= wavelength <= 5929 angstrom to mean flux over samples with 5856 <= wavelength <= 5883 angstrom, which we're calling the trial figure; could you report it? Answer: 1.02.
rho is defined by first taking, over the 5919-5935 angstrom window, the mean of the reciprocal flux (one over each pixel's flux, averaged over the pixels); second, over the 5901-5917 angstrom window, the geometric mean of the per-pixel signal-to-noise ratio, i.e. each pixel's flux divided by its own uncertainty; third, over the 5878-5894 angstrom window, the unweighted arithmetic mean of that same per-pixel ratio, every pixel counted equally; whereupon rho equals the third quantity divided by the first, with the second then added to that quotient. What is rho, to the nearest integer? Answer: 89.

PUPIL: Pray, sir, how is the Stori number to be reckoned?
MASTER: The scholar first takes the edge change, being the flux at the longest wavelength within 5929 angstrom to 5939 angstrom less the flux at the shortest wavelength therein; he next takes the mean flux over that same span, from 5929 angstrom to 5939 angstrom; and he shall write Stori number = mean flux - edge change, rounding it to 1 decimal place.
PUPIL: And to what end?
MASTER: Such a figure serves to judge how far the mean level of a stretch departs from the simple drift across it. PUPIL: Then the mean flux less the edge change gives 4.6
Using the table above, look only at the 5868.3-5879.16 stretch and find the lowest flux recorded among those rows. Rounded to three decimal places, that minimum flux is 4.119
